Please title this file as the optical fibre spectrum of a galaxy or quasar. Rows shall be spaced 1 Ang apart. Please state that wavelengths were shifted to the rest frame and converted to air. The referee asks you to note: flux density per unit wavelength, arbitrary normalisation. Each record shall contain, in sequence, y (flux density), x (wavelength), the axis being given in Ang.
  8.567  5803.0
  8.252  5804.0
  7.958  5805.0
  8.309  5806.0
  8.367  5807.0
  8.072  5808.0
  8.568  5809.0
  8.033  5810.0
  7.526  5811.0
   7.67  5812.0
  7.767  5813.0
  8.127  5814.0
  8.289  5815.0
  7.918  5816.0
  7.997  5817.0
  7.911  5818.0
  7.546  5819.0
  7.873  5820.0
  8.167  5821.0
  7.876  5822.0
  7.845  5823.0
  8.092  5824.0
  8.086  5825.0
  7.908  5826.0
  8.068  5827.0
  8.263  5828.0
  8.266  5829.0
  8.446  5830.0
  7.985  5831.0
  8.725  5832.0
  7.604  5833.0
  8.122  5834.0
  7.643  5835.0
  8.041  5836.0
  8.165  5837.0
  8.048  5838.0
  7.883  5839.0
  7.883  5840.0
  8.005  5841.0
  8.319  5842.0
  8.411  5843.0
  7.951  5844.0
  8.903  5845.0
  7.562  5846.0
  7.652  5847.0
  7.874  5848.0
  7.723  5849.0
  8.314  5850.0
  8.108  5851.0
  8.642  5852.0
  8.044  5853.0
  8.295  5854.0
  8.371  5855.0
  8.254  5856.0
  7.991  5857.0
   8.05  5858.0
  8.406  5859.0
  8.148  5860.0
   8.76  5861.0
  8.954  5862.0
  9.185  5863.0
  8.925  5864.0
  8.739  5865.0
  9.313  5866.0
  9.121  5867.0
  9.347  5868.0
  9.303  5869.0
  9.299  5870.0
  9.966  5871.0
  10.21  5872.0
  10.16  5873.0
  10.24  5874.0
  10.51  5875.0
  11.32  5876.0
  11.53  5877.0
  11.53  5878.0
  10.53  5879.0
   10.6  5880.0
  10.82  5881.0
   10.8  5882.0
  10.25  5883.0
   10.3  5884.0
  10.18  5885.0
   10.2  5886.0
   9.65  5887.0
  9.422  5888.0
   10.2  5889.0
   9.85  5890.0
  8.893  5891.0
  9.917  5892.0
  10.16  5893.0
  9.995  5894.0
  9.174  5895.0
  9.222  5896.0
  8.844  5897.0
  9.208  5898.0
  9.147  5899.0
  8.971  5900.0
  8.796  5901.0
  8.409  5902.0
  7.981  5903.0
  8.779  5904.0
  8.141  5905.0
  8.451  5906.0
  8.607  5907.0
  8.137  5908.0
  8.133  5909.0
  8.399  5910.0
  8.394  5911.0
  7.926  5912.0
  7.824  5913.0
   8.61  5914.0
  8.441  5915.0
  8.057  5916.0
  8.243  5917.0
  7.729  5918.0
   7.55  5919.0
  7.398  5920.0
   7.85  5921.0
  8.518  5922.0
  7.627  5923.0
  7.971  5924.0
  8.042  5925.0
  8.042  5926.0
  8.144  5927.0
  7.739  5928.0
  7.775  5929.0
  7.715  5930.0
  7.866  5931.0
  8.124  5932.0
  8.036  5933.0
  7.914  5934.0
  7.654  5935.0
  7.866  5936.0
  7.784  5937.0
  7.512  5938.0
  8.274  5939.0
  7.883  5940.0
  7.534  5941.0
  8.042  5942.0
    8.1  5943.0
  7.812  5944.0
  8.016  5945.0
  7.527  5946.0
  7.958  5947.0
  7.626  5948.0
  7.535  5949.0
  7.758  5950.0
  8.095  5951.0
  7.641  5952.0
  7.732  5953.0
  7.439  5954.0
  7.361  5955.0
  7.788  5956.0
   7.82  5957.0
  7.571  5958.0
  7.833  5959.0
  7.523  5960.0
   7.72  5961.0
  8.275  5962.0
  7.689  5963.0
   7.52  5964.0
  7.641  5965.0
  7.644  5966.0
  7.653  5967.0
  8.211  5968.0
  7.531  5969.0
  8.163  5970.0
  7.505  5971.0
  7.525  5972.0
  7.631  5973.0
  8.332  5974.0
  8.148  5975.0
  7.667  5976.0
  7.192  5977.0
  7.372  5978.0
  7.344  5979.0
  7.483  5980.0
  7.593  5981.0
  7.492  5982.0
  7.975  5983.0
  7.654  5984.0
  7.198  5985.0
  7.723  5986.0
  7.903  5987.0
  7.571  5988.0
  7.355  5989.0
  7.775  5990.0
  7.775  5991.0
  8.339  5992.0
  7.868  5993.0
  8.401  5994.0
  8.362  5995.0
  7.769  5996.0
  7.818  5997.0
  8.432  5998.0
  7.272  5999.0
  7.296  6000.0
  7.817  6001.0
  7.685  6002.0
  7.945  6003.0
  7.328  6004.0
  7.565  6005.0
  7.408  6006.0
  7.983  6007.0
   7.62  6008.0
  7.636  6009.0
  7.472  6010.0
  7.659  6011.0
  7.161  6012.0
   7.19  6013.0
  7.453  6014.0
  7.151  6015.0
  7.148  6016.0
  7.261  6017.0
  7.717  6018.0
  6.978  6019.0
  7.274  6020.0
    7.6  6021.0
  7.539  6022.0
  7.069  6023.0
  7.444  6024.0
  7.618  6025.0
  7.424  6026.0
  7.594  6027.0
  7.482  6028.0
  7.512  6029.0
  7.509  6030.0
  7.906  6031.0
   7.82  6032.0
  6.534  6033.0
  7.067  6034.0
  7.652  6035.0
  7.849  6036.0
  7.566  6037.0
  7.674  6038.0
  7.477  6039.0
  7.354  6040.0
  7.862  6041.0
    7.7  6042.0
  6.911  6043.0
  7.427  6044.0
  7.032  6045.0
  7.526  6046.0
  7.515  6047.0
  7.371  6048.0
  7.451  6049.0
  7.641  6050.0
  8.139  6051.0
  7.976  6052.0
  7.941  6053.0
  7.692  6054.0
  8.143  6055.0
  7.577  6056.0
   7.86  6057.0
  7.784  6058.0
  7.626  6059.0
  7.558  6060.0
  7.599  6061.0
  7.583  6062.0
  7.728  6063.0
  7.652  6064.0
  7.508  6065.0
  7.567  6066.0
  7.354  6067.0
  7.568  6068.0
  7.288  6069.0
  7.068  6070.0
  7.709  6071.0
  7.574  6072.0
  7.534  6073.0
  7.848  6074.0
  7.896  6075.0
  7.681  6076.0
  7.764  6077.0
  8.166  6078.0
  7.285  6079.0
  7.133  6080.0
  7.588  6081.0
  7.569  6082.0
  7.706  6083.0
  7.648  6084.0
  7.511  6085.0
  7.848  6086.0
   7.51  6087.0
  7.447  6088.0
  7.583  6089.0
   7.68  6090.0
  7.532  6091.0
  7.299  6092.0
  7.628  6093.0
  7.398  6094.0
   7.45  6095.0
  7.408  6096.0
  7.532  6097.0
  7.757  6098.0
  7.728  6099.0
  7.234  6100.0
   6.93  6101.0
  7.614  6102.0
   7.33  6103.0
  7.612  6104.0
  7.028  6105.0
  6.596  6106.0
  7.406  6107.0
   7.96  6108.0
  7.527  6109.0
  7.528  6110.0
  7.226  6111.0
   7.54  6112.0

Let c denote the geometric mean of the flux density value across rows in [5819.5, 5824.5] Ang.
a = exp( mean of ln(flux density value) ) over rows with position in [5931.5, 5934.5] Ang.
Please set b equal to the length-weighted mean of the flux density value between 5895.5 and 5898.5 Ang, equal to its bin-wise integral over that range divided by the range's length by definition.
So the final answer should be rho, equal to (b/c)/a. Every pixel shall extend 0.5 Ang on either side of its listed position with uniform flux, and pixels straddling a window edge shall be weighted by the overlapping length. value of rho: 0.142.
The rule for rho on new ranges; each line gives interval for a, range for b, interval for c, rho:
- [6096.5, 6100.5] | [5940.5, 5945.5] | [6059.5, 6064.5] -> 0.137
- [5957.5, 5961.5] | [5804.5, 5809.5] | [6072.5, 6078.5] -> 0.138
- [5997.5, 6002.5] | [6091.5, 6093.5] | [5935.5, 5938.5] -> 0.126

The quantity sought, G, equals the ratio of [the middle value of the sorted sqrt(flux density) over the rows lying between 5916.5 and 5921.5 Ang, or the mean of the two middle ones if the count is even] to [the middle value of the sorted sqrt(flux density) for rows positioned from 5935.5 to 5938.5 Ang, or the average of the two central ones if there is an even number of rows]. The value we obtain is 1.00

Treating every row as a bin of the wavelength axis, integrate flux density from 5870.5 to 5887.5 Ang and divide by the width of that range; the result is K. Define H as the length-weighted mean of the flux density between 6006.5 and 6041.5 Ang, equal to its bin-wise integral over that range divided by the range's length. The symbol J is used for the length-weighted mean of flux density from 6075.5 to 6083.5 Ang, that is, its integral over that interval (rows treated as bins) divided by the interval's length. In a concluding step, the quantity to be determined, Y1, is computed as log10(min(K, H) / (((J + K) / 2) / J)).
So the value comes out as 0.797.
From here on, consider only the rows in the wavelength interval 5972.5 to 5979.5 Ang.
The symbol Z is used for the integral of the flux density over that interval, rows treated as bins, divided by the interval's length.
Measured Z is 7.7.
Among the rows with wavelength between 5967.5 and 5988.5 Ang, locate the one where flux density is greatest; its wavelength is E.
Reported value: 5974.0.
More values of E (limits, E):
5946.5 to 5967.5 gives 5962.0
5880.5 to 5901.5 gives 5881.0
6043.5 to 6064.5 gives 6055.0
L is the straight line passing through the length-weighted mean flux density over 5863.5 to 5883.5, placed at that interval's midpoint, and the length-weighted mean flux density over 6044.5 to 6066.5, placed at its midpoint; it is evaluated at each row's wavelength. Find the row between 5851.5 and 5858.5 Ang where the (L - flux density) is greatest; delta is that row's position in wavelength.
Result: 5853.0 Ang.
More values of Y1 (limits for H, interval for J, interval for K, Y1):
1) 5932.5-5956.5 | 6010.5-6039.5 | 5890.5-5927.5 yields 0.862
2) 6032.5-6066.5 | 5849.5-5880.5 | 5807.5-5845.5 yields 0.909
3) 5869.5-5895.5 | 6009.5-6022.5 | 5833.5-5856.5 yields 0.887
